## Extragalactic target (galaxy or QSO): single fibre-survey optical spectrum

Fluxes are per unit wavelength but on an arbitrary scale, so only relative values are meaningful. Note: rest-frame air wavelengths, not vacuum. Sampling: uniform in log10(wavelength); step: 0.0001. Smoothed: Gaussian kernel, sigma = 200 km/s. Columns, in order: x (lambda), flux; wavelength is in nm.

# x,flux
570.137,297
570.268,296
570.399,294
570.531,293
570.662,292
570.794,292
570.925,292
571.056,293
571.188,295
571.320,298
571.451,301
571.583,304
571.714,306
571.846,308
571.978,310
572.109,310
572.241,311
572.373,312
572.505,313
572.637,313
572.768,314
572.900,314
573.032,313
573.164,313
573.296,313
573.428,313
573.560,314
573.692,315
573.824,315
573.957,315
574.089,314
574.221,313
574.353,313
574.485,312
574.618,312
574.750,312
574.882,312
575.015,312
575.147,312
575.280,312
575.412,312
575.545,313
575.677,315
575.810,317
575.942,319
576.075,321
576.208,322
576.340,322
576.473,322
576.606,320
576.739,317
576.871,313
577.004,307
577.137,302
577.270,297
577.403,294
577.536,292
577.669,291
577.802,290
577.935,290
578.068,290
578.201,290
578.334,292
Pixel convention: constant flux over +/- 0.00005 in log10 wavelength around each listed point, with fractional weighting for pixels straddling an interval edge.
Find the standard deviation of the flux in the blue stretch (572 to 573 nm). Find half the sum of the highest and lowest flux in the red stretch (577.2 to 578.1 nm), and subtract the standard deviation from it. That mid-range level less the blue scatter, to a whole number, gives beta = 292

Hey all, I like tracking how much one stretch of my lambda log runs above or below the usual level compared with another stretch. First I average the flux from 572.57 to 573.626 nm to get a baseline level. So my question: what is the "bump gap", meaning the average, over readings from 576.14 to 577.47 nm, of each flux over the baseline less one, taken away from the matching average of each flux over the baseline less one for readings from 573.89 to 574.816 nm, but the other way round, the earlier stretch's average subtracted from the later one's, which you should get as -0.004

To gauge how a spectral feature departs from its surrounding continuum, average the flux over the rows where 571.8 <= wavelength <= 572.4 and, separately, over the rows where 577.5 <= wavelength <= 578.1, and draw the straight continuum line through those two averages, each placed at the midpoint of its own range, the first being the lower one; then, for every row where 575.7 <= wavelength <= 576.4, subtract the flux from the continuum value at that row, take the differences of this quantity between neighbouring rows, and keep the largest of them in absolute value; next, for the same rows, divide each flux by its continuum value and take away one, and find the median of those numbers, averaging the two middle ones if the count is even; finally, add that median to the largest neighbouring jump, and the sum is 2.5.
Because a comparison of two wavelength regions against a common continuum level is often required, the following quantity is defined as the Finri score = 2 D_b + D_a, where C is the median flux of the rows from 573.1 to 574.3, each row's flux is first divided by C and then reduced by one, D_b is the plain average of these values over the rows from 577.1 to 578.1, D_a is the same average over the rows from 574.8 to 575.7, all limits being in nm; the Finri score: -0.14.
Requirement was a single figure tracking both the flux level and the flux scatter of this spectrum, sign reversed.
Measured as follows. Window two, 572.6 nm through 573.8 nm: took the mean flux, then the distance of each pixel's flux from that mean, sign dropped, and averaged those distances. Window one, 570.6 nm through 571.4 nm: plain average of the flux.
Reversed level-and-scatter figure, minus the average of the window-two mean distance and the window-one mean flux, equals -147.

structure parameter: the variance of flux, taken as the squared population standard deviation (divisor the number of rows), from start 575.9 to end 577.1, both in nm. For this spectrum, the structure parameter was 23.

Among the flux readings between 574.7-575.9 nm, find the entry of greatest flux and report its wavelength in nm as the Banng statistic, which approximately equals 575.810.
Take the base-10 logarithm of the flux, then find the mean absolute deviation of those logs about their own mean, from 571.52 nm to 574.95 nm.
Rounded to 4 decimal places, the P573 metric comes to 0.0026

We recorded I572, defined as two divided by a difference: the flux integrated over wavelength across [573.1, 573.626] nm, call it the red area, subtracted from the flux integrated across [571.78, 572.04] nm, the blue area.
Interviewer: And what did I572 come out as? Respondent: -0.02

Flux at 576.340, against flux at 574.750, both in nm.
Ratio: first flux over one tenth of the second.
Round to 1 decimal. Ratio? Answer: 10.3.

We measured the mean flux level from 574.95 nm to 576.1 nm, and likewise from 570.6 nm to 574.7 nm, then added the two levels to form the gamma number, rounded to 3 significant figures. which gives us 623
